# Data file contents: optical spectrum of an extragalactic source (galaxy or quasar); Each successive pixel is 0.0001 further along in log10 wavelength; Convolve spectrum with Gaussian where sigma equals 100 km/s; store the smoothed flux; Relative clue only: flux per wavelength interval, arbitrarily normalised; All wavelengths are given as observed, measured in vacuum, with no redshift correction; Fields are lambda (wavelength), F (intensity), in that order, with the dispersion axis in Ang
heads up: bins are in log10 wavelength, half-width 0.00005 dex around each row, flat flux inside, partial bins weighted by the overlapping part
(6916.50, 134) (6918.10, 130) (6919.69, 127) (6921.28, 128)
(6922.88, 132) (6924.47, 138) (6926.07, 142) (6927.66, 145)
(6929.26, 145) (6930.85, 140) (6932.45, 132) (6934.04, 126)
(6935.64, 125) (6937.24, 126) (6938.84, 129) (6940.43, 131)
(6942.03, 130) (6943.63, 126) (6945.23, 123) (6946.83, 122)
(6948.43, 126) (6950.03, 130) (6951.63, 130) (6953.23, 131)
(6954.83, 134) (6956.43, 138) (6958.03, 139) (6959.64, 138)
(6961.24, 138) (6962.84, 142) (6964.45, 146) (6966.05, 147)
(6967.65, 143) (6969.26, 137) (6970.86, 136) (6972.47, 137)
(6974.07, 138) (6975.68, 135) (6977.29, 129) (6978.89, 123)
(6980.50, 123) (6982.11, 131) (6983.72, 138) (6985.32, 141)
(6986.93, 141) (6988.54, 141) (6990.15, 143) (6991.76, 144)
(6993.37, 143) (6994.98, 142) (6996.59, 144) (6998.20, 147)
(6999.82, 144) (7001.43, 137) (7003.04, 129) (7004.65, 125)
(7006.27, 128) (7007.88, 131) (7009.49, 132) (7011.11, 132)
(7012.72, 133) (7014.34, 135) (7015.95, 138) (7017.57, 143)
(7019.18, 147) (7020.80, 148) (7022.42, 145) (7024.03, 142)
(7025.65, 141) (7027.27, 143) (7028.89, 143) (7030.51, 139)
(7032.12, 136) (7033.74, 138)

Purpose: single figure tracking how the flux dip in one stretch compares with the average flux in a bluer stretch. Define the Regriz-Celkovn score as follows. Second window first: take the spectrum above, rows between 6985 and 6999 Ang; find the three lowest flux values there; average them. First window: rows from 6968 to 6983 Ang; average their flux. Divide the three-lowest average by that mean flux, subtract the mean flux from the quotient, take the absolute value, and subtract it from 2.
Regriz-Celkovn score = -129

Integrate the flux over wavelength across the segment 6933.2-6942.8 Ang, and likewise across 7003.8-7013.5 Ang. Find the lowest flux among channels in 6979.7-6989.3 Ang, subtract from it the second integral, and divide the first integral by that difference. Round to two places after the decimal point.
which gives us -1.08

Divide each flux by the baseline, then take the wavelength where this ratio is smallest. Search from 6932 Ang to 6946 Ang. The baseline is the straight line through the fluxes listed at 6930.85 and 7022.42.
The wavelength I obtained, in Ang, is 6945.23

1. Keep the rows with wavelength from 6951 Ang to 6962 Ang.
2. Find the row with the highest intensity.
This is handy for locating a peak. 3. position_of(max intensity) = 6958.03 Ang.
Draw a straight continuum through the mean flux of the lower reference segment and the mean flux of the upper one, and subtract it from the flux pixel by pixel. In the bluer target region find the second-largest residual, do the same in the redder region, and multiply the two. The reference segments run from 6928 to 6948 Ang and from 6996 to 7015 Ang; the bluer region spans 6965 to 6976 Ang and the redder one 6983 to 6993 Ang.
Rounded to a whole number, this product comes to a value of 105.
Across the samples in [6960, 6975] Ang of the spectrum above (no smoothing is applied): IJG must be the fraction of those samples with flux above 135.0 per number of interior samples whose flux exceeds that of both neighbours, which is 1.00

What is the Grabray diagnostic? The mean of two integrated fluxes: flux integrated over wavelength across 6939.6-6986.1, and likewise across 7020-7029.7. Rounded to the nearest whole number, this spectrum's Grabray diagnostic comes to 3809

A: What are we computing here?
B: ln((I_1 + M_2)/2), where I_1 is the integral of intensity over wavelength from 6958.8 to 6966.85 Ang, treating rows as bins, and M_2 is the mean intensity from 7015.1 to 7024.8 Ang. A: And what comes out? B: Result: 6.5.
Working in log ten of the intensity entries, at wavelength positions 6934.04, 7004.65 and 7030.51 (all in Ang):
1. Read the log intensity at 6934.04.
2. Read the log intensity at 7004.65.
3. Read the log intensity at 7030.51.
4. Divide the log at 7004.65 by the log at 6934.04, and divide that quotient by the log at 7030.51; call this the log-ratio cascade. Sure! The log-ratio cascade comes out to 0.466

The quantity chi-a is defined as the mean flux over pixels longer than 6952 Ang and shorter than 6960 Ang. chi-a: 136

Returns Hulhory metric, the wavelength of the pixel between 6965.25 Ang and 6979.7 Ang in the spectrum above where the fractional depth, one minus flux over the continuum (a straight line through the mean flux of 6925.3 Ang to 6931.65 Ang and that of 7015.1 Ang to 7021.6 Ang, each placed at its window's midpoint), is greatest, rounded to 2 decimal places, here 6978.89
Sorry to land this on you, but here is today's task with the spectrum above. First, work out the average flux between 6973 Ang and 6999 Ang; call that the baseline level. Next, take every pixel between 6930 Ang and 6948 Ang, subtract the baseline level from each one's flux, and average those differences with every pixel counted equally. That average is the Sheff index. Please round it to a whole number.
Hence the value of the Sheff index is -10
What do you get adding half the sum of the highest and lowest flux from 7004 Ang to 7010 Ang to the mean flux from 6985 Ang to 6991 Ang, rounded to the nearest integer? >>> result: 270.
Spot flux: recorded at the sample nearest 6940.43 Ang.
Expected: 131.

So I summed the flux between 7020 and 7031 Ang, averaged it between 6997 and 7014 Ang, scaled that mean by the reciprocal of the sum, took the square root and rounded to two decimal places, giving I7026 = 0.37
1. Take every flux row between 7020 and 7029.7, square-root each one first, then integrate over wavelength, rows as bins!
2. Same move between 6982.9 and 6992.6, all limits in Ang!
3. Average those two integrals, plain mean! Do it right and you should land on 116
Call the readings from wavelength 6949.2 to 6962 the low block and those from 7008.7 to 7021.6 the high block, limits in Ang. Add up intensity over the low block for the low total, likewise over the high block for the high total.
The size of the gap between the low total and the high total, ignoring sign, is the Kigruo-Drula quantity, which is 30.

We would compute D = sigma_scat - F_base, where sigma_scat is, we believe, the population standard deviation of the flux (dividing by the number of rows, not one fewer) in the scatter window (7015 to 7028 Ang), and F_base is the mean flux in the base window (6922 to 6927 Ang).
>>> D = -134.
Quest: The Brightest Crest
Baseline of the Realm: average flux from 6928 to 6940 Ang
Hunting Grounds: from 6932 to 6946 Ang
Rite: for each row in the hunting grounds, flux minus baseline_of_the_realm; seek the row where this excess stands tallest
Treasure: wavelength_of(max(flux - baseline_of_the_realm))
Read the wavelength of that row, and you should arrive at 6932.45 Ang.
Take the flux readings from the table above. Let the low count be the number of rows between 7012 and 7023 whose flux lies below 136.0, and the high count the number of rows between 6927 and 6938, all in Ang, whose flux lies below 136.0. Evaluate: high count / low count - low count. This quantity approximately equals 0.0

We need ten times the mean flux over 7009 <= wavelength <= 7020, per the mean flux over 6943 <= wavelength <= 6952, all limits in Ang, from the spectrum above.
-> 10.9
